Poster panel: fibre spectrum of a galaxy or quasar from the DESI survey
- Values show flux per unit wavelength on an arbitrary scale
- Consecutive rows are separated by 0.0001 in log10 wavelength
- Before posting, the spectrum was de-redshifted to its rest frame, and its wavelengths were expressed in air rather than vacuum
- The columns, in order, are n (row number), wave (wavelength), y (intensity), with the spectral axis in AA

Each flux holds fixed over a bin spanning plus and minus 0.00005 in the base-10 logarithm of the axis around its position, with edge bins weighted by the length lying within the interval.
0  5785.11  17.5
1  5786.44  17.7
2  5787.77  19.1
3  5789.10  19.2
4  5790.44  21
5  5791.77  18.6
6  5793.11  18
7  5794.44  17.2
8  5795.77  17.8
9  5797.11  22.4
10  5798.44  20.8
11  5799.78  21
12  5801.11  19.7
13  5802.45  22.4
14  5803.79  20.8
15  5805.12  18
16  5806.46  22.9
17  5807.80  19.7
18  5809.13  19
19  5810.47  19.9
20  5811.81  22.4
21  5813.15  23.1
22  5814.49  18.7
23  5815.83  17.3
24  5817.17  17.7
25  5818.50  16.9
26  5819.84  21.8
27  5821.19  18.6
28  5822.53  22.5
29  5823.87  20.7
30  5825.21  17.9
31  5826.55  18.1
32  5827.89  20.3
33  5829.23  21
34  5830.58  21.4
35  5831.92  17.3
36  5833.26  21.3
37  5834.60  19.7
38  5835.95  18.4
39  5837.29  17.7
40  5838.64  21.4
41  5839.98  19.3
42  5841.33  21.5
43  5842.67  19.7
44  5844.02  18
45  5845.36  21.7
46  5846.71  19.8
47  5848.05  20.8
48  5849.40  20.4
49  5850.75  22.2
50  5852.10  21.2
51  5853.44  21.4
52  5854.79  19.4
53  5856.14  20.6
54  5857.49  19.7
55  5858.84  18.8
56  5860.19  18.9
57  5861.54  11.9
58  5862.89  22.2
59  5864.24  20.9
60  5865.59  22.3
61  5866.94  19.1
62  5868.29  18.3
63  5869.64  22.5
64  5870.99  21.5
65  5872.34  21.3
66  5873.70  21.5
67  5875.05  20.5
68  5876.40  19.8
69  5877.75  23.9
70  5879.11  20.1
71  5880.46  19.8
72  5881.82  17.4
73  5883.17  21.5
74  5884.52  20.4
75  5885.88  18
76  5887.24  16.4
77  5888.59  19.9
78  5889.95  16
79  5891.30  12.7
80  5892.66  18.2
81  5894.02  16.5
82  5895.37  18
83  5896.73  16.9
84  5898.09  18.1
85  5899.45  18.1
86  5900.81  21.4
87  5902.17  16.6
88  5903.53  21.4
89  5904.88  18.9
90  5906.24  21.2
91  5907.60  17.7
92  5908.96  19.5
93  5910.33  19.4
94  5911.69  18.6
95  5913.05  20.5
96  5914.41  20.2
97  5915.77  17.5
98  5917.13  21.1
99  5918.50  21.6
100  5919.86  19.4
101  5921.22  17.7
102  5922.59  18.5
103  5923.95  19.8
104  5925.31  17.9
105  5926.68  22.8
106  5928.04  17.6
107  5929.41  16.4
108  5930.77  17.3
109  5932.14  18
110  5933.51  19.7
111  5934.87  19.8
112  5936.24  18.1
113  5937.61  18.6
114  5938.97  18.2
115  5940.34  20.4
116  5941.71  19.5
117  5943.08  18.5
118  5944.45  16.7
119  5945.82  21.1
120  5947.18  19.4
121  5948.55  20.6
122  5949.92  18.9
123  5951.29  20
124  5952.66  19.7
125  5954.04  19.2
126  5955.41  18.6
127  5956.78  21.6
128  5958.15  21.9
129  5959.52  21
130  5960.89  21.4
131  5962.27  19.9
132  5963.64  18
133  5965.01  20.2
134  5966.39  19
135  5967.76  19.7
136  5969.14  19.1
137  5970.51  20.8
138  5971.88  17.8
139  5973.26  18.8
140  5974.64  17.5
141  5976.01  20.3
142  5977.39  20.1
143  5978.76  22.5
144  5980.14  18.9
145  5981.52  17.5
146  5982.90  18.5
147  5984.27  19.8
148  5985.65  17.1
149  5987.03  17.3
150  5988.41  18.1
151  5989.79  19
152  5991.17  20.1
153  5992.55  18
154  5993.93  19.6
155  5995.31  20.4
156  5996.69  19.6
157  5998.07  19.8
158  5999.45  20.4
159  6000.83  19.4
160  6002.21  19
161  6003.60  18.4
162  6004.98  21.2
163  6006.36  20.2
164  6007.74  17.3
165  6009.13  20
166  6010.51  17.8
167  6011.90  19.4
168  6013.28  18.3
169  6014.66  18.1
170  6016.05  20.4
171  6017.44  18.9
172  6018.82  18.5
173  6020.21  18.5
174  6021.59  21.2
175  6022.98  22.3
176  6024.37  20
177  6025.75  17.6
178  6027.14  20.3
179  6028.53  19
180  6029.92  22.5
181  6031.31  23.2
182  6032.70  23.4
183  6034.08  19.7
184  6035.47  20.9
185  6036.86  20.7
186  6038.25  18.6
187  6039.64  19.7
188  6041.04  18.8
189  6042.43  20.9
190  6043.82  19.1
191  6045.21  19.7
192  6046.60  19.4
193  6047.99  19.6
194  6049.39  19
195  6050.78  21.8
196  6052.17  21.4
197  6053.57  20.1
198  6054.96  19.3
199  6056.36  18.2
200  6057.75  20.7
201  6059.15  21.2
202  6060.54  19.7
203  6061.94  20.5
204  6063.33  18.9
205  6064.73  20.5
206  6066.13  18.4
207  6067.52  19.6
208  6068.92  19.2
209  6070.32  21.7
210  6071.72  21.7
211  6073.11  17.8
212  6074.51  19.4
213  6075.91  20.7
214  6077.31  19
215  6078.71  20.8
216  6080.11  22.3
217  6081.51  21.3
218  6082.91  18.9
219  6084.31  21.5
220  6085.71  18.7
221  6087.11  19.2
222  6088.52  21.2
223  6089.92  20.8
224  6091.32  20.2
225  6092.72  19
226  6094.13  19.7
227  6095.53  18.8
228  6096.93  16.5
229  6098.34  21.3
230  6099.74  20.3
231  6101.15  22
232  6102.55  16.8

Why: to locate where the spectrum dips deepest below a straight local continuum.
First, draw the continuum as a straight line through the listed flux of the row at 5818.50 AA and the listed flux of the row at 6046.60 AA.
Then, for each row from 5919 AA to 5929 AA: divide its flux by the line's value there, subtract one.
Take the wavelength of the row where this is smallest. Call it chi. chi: 5928.04 AA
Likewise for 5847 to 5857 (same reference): 5854.79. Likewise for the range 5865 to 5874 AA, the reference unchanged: 5868.29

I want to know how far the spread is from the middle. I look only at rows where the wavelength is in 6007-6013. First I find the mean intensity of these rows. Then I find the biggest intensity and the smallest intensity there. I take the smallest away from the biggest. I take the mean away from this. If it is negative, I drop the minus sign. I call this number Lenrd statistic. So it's 15.9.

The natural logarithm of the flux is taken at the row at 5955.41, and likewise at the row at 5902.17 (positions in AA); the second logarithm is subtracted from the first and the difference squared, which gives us 0.0129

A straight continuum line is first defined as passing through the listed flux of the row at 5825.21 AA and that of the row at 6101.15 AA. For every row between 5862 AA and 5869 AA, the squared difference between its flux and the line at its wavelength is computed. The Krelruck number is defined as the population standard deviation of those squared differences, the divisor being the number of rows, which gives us 6.29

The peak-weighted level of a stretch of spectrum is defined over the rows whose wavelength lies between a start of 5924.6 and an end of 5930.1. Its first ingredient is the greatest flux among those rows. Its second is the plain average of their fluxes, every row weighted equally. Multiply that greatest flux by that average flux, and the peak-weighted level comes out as 426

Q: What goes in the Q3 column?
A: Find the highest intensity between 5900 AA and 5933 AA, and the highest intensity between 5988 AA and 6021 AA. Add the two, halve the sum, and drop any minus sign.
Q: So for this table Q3 22.0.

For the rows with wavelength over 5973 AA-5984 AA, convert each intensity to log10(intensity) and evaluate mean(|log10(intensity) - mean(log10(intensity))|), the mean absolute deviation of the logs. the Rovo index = 0.028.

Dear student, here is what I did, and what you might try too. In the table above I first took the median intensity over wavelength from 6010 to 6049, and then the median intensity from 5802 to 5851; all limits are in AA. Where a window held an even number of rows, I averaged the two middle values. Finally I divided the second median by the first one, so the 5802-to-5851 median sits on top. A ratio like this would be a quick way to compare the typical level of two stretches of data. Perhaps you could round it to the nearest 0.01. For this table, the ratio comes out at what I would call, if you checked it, 1.01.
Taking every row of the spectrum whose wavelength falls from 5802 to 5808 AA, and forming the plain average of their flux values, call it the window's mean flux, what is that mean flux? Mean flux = 20.8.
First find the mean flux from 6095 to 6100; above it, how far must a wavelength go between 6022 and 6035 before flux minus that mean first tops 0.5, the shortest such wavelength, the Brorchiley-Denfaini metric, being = 6022.98 AA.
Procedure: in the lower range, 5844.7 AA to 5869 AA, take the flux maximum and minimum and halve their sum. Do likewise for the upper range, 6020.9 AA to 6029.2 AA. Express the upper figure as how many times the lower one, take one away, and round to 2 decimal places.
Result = 0.17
